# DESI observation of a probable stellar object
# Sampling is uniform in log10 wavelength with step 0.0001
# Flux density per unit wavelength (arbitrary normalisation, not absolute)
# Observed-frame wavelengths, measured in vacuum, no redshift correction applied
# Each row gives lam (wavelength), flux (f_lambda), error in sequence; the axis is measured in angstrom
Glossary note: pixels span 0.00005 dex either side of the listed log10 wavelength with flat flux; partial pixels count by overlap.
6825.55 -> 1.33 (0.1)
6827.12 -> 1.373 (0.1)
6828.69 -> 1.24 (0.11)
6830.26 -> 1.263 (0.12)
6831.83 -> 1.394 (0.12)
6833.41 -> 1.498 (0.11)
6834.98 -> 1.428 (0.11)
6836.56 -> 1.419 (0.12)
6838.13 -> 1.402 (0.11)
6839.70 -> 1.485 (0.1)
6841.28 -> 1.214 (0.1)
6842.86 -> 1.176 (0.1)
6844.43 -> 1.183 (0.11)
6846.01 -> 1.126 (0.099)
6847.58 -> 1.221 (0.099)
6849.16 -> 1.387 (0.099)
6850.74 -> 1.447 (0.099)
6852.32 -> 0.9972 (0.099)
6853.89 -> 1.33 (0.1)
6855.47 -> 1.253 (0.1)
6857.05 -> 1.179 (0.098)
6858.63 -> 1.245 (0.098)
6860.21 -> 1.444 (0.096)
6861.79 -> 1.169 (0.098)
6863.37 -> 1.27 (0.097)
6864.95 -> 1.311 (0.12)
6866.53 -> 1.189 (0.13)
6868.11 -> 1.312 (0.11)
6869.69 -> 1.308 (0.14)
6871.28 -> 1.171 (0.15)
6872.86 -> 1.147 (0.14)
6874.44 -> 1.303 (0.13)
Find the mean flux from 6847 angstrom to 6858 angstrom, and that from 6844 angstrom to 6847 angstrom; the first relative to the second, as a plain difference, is 0.10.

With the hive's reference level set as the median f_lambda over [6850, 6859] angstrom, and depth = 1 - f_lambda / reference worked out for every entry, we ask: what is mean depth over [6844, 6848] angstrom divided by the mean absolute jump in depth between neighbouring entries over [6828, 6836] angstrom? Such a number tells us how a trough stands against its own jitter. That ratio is 0.9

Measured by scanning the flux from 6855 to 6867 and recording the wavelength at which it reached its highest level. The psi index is 6860.21 angstrom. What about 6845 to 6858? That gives 6850.74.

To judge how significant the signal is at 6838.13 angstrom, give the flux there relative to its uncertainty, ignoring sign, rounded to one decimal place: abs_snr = 12.7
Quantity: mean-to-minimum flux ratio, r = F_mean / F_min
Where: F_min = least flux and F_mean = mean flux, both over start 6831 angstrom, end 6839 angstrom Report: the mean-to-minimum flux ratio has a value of 1.02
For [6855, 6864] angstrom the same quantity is 1.08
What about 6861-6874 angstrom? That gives 1.08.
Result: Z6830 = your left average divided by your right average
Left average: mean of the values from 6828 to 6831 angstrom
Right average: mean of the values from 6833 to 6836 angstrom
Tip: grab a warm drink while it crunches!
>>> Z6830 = 0.86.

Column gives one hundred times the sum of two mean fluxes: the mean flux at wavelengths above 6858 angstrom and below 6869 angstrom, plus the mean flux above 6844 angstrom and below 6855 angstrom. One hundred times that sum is 252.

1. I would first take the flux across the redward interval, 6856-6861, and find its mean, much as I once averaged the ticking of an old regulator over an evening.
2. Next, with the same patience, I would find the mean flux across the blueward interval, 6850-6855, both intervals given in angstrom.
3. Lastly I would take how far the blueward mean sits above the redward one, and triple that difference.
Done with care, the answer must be -0.09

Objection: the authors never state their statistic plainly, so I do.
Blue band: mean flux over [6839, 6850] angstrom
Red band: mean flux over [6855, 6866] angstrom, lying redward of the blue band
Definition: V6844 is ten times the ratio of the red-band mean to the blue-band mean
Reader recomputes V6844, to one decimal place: 10.1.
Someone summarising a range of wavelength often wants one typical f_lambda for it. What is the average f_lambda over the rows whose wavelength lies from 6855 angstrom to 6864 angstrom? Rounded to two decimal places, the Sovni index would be 1.26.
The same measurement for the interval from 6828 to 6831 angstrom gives 1.25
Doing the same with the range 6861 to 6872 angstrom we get 1.25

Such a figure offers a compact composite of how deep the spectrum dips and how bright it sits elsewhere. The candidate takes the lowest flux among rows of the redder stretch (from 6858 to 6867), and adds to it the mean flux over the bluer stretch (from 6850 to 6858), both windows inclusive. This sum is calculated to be 2.41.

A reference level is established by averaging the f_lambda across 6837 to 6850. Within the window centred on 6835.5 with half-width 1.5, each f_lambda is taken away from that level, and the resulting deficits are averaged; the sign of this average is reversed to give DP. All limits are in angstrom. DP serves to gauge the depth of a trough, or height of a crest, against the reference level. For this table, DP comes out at 0.15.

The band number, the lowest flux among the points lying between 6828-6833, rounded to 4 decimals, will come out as 1.2400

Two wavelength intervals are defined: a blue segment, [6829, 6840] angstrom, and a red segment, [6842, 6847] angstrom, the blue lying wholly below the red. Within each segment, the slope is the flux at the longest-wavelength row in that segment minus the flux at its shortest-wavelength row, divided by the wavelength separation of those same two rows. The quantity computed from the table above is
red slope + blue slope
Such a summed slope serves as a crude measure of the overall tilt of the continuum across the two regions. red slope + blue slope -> 0.01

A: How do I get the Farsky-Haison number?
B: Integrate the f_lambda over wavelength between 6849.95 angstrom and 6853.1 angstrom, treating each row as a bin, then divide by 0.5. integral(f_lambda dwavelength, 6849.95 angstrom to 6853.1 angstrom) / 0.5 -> 7.7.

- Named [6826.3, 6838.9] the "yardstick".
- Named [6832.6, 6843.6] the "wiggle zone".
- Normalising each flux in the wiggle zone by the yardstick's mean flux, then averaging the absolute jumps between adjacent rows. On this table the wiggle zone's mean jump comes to 0.059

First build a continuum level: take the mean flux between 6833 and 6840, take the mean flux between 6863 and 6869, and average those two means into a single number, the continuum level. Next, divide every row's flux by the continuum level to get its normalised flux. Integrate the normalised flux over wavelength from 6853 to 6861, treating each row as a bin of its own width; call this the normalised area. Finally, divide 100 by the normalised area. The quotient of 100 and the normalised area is 13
